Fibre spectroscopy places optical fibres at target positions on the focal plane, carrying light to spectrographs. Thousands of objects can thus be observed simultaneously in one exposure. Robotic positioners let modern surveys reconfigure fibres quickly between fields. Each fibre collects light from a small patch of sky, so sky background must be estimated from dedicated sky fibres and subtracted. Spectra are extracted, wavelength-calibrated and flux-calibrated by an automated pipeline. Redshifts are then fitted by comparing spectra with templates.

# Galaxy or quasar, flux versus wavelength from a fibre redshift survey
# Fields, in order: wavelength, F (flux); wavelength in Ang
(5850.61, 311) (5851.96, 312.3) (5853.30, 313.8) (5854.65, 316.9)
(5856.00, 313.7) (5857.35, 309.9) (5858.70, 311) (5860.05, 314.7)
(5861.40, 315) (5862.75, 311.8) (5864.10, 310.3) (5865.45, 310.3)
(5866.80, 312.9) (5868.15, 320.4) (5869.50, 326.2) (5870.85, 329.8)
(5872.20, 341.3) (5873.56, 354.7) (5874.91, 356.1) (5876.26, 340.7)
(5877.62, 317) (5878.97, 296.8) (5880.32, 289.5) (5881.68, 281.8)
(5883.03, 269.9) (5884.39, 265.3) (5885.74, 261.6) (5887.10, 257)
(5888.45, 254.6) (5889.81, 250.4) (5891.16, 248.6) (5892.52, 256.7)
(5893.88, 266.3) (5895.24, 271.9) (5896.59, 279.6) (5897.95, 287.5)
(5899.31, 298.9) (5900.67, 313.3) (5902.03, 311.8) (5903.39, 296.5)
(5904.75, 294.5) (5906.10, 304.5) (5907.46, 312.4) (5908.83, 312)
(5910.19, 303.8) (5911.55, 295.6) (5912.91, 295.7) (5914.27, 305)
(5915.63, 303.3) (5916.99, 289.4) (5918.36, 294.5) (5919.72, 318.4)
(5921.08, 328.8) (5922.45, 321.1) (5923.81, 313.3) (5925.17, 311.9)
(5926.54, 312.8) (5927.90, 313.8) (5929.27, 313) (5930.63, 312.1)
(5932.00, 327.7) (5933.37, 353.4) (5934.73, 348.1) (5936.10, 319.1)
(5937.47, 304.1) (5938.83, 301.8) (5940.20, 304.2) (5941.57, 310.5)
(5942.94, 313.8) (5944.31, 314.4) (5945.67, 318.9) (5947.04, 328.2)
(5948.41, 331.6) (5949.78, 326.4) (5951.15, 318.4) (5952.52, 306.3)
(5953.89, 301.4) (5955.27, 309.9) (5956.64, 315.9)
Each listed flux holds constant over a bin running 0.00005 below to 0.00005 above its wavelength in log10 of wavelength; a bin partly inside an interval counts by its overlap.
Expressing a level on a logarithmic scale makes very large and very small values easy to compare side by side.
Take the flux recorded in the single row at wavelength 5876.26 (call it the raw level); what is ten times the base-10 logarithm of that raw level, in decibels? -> 25.3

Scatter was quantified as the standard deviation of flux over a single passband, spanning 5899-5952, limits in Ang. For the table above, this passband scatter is 14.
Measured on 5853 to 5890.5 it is 29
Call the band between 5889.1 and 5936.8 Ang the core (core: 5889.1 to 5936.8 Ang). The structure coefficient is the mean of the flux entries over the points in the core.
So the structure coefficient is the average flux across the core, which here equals 302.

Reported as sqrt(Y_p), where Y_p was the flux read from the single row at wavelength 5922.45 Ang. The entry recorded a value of 17.9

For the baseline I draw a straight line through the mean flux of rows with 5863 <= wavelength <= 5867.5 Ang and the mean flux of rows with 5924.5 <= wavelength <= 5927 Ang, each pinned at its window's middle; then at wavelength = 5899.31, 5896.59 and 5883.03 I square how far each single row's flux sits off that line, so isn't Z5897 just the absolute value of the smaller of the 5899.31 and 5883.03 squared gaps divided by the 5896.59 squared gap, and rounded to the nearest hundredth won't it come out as 0.16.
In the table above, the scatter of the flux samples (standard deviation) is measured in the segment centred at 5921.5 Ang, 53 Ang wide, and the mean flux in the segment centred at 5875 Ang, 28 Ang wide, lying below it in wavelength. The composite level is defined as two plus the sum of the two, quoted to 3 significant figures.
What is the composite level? 324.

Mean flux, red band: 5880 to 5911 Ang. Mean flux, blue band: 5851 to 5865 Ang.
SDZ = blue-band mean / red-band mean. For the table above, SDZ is 1.11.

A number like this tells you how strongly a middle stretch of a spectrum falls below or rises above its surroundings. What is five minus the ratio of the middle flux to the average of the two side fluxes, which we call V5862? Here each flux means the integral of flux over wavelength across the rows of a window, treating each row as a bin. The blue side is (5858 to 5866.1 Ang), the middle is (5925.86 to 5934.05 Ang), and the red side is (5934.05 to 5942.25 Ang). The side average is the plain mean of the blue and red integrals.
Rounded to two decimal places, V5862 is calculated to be 3.97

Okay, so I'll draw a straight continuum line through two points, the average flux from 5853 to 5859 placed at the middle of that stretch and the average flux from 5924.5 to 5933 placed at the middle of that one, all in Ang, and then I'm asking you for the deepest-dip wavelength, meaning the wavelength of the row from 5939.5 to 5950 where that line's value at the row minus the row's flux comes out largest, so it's 5940.20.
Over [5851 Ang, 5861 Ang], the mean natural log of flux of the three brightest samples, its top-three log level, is 5.753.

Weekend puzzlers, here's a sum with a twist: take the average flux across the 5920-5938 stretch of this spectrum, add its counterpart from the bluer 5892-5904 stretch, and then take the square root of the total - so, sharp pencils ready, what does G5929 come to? 24.7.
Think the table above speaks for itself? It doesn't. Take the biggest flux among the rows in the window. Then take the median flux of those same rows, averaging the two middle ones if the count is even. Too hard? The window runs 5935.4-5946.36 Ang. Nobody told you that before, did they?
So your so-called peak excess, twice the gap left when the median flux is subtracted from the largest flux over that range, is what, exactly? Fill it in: 14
